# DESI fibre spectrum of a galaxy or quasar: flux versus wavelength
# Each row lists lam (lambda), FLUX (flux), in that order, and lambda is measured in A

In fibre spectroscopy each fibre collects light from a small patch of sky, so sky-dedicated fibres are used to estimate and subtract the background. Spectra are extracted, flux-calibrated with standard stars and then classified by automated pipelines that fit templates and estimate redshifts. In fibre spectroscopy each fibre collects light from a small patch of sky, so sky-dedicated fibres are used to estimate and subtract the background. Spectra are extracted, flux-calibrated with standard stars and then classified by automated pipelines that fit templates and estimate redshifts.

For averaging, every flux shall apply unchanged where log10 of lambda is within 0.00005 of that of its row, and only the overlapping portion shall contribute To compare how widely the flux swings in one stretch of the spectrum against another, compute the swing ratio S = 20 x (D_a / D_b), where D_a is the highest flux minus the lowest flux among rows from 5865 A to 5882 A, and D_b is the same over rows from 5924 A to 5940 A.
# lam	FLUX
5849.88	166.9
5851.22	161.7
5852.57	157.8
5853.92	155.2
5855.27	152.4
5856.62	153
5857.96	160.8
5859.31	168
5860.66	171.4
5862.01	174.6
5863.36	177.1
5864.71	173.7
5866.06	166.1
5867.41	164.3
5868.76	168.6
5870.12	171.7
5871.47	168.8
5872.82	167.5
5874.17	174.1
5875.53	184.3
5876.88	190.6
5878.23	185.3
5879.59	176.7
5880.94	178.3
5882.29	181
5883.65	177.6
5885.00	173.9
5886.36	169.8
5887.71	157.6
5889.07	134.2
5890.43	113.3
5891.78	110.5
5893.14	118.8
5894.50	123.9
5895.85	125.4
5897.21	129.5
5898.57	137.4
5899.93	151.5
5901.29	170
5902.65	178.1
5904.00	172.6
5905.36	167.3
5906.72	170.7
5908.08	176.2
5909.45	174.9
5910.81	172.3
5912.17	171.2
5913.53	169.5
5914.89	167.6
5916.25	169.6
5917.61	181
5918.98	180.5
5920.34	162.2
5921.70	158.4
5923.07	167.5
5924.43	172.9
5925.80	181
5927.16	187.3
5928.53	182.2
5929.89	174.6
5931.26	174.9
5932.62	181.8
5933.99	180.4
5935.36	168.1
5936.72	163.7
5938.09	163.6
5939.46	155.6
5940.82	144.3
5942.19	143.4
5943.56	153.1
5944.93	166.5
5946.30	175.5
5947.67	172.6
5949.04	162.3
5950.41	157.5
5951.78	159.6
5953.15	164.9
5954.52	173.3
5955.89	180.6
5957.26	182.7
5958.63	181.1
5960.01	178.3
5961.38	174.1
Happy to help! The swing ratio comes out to 17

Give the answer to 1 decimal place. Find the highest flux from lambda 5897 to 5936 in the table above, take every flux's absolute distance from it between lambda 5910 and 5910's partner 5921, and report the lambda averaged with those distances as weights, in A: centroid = 5915.5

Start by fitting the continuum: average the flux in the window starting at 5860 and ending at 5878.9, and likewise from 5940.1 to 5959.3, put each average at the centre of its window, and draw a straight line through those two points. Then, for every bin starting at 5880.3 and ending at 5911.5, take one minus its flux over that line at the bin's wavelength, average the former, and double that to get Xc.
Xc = 0.19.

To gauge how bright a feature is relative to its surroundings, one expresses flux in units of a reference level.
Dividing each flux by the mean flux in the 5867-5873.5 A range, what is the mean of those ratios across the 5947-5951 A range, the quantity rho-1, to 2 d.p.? 0.98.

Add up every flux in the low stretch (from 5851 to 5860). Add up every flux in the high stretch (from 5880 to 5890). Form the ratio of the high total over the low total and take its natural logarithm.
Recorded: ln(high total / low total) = 0.06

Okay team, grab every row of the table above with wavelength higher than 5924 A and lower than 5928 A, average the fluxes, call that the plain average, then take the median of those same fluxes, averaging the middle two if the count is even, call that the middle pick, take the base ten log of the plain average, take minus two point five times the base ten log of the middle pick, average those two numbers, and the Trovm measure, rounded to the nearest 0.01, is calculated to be -1.69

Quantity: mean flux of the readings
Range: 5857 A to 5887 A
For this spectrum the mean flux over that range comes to 174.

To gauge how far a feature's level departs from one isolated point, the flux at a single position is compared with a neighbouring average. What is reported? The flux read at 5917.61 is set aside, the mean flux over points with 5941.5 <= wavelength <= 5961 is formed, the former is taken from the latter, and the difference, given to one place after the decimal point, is -13.0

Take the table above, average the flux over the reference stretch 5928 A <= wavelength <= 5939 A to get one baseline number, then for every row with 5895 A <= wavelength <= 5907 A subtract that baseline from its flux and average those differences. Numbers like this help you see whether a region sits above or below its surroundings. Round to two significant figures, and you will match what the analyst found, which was -18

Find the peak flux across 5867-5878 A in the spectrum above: 190.6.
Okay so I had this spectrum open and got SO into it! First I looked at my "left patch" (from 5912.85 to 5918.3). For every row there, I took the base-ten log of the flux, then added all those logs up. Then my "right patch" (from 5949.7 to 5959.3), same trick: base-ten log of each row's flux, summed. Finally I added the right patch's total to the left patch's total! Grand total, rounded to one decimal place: 24.6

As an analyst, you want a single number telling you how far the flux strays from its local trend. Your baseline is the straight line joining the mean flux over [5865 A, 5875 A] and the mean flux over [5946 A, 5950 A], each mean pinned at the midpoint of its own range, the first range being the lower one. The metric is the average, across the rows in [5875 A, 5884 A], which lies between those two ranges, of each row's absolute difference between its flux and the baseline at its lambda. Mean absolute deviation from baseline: 13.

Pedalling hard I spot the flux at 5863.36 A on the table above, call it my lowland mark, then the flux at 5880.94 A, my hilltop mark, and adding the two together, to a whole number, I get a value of 355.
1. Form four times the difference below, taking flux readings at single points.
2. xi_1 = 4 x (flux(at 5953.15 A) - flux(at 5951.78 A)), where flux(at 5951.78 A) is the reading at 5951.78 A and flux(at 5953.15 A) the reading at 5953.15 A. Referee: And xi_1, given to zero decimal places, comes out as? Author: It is 21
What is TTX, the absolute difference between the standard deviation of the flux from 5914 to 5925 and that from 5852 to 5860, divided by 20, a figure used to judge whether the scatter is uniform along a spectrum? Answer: 0.11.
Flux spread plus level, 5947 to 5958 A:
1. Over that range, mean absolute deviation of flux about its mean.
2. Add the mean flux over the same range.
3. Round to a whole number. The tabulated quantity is 177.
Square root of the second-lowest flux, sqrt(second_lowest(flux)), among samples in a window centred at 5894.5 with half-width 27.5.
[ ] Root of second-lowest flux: 10.6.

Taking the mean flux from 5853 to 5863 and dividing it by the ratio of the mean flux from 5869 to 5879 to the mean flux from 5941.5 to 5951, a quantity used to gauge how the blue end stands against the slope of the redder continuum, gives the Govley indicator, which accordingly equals 148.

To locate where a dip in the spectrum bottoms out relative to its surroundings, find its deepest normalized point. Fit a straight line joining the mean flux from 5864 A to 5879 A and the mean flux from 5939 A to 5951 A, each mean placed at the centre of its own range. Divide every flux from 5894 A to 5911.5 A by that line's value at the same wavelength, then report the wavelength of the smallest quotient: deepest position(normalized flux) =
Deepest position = 5894.50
